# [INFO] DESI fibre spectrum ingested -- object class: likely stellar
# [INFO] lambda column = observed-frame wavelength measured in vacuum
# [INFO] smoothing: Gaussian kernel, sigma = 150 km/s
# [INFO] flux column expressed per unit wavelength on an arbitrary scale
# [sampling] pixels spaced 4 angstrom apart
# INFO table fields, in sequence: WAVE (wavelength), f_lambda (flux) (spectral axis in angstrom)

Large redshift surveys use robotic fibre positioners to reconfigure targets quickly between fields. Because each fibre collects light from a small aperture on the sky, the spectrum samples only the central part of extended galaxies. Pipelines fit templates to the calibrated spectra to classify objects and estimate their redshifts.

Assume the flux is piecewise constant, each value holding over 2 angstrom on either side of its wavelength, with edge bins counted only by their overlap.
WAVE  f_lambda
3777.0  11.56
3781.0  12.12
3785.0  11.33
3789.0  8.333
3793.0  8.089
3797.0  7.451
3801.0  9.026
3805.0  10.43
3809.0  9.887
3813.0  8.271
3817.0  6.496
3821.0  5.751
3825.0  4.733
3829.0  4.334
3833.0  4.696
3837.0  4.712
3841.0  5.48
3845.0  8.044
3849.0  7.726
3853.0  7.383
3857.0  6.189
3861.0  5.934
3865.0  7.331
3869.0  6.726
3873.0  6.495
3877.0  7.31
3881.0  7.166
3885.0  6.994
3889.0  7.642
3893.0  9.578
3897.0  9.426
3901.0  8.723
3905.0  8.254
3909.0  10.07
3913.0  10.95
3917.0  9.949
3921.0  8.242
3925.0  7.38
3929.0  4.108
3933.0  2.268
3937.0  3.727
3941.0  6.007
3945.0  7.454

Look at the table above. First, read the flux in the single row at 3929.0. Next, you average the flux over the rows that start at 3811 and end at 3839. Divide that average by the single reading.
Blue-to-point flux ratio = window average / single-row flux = 1.4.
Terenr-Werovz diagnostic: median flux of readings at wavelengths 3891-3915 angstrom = 10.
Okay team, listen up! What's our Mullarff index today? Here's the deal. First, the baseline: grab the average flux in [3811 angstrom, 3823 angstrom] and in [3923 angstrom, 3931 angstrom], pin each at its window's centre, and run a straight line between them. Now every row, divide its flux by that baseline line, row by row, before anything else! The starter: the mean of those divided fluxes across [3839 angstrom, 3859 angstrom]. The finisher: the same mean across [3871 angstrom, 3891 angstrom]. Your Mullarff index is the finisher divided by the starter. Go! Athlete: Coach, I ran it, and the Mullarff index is 1.08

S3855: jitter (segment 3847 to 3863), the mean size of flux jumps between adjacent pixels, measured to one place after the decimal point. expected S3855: 0.6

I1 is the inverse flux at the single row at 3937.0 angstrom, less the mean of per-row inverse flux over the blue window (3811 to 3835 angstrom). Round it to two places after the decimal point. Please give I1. 0.08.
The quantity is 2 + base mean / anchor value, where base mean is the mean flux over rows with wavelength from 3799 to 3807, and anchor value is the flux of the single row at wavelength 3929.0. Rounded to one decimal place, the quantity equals 4.4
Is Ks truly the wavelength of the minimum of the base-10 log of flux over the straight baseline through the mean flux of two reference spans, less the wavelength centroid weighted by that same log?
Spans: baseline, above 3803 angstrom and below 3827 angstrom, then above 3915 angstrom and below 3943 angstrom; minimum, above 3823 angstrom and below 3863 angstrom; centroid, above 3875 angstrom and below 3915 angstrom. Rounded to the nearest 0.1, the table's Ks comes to -72.2 angstrom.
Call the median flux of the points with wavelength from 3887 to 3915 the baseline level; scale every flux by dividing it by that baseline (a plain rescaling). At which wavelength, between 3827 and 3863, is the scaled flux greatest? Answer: 3845.0 angstrom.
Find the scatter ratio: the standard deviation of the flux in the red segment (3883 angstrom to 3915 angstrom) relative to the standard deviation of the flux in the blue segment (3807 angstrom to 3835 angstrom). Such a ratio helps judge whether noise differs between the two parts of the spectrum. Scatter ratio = 0.63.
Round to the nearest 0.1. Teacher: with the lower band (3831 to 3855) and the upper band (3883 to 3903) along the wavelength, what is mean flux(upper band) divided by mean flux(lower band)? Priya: 1.3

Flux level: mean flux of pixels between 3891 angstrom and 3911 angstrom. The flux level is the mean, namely 9.2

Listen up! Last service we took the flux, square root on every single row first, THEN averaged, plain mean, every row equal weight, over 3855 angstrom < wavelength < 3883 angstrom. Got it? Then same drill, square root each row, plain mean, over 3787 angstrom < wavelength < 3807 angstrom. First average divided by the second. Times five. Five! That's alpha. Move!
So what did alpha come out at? 4.4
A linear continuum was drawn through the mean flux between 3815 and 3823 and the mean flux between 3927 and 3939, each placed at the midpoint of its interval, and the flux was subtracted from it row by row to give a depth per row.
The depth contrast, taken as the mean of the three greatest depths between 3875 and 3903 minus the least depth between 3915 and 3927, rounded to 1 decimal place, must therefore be 3.7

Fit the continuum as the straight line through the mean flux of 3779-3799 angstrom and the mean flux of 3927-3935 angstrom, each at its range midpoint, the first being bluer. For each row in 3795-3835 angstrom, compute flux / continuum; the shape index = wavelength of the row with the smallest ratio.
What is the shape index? 3829.0 angstrom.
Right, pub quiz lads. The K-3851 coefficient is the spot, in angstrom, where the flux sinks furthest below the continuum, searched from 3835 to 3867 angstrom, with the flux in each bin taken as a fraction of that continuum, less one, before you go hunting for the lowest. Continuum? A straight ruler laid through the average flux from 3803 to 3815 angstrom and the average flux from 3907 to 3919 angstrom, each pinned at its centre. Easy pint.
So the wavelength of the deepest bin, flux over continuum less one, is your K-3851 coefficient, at 3837.0 angstrom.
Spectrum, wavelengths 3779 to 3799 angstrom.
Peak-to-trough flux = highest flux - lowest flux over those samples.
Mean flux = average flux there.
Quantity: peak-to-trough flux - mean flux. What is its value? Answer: -5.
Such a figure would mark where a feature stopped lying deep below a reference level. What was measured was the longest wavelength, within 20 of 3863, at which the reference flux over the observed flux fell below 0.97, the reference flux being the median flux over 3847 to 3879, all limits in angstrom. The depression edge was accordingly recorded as 3877.0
